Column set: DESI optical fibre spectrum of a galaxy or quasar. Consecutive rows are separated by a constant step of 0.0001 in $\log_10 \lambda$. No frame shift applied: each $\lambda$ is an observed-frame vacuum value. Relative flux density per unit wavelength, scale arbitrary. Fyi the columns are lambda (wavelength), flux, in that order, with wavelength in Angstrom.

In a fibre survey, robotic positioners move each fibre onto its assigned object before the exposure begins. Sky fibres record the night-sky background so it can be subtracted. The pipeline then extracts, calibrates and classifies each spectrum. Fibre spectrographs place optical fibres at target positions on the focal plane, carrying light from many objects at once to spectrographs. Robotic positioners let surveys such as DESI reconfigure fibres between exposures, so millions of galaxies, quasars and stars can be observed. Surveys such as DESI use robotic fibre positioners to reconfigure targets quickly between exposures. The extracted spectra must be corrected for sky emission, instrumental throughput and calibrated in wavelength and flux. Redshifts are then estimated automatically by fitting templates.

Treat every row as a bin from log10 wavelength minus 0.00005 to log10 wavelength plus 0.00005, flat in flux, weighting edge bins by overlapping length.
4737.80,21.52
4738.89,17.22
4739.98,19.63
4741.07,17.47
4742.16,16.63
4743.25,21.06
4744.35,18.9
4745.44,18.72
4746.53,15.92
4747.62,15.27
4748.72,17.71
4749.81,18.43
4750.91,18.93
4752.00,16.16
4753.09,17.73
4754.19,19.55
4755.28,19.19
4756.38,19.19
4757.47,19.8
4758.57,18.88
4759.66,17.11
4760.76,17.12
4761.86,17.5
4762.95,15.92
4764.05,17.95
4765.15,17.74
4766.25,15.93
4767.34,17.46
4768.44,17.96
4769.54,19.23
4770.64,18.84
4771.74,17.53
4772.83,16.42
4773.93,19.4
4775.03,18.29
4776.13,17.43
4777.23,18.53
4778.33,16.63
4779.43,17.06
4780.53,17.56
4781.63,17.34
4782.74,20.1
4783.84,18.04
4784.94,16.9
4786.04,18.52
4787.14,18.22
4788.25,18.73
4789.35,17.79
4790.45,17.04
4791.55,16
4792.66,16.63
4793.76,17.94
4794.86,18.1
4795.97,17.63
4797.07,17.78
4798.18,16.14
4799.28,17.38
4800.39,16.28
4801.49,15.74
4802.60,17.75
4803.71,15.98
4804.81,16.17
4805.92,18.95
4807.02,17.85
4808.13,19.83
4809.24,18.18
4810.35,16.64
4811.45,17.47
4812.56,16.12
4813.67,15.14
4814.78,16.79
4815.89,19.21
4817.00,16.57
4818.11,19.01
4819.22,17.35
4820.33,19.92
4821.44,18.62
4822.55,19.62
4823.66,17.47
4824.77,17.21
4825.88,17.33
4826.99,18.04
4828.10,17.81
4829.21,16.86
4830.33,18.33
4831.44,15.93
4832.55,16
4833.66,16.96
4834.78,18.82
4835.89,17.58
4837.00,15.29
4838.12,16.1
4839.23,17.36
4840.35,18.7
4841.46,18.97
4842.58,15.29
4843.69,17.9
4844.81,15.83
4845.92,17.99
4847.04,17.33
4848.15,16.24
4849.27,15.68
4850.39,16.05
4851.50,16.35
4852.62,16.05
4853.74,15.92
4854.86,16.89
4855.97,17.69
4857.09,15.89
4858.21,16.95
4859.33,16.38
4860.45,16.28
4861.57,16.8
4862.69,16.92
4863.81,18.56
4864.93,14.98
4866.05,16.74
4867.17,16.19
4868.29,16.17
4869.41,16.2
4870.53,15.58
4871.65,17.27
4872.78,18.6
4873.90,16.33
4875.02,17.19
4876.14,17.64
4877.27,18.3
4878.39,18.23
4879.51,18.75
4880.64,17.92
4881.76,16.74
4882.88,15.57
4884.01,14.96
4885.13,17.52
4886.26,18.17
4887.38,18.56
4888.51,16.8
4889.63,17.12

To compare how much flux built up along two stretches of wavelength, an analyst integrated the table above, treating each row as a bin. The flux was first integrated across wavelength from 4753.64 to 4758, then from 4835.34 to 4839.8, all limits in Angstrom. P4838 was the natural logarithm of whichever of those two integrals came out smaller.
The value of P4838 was 4.30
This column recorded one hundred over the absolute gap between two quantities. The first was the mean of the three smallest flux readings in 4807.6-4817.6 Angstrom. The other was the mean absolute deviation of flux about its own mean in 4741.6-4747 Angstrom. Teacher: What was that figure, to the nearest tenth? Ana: 7.0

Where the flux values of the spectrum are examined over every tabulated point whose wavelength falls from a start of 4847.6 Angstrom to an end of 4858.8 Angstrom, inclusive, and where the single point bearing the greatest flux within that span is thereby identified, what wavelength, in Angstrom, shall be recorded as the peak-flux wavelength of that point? 4855.97 Angstrom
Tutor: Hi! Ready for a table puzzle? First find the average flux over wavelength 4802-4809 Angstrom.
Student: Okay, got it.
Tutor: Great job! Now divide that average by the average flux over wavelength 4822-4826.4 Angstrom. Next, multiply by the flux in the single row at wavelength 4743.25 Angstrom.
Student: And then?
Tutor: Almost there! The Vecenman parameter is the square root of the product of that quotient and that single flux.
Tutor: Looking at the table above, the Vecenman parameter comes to 4.6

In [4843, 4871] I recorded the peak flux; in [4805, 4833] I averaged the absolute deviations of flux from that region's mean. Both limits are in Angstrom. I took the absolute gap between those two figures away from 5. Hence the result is -12.5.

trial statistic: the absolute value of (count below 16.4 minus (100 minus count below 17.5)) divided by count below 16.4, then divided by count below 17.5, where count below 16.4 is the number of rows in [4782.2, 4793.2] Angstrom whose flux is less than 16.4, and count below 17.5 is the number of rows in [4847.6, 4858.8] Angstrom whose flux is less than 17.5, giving 10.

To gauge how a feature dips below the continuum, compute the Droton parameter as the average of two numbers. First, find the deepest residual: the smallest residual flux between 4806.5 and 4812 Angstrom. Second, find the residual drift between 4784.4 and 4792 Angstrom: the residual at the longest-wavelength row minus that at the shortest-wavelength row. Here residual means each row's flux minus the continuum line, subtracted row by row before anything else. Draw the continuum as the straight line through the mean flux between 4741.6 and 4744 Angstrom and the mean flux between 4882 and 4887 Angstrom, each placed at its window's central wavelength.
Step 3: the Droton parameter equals -1.0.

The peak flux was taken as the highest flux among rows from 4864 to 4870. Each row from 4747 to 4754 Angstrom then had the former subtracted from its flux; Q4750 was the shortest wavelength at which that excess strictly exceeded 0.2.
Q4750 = 4748.72 Angstrom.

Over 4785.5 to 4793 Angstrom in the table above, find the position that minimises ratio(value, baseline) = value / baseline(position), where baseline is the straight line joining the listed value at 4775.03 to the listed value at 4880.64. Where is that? 4791.55 Angstrom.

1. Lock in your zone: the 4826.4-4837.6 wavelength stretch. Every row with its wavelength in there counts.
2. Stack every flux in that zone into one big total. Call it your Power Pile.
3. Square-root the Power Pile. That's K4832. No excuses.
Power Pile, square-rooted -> 13.1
